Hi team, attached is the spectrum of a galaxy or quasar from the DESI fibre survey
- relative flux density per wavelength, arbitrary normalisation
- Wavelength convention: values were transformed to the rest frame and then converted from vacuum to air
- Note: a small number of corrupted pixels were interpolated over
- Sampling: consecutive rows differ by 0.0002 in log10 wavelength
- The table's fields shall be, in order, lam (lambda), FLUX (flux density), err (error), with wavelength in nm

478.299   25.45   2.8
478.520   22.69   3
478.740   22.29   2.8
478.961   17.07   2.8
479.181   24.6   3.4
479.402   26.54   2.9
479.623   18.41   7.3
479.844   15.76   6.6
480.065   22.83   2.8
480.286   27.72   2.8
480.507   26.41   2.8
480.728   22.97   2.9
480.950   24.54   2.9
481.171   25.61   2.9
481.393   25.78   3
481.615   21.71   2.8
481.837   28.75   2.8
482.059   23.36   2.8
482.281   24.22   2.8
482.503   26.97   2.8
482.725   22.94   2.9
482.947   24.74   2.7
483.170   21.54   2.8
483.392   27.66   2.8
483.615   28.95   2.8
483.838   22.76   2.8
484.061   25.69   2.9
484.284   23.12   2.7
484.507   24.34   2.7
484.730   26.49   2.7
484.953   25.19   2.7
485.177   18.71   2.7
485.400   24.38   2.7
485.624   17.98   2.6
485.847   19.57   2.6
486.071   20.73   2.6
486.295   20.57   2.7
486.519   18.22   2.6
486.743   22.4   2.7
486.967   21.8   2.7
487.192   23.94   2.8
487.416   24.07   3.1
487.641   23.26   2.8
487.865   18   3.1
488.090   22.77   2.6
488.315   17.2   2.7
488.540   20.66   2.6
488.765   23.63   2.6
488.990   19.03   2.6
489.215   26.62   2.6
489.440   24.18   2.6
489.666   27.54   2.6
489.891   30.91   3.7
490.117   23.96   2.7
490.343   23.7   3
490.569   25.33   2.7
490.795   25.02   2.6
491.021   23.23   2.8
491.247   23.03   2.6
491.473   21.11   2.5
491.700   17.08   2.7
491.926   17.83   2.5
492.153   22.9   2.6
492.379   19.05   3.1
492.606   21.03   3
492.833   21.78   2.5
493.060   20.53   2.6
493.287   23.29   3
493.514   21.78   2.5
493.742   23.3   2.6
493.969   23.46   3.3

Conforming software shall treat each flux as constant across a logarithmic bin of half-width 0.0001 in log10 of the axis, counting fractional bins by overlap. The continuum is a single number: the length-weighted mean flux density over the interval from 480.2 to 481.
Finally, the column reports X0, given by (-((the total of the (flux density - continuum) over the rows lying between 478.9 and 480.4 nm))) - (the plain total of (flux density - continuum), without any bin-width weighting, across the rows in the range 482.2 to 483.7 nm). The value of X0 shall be 26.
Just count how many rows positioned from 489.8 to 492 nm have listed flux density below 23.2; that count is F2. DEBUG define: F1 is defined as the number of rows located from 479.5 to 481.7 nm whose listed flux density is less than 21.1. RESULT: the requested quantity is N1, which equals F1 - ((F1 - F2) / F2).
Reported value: 2.5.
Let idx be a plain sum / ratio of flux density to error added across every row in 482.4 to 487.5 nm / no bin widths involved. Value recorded 194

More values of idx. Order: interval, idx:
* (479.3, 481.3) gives 67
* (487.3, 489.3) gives 72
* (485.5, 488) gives 84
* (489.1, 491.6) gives 100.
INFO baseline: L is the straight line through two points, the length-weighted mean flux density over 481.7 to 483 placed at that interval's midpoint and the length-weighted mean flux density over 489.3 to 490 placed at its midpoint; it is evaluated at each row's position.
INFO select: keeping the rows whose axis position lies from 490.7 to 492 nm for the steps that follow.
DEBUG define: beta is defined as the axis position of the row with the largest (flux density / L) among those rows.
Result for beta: 490.795 nm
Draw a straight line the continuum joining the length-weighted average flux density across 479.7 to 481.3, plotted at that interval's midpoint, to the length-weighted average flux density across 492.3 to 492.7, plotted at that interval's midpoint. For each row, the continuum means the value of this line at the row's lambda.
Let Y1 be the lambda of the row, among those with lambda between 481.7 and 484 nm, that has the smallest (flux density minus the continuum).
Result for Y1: 483.170 nm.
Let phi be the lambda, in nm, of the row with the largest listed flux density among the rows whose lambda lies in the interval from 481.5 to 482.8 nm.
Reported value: 481.837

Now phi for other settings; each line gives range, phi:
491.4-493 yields 492.153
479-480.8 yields 480.286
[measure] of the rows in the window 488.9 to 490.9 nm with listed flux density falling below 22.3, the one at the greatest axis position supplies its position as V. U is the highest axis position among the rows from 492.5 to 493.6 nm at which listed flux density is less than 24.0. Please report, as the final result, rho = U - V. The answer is 4.52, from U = 493.514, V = 488.990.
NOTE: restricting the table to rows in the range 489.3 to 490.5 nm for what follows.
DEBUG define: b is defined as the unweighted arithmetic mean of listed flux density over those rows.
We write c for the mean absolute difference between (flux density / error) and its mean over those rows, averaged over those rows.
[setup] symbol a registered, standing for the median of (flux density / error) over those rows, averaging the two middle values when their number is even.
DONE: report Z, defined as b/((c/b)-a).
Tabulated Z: -2.95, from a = 8.87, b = 26.1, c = 0.75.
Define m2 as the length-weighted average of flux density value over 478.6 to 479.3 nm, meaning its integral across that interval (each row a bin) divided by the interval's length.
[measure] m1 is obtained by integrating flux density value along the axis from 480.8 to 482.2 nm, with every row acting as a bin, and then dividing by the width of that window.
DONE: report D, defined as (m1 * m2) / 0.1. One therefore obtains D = 5335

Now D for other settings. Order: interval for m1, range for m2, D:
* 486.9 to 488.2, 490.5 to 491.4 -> 5349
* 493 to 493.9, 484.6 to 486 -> 4937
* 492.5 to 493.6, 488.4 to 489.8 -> 5121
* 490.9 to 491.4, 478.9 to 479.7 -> 5083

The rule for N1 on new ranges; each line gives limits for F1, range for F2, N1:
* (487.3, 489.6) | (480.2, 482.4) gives 3.0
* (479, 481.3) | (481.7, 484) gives 2.3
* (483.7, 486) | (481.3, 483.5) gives 3.0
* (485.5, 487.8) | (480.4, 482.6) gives 3.5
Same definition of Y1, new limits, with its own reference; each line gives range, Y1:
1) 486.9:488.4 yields 488.315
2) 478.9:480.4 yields 479.844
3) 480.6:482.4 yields 481.615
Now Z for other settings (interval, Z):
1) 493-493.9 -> -2.68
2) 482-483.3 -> -2.83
